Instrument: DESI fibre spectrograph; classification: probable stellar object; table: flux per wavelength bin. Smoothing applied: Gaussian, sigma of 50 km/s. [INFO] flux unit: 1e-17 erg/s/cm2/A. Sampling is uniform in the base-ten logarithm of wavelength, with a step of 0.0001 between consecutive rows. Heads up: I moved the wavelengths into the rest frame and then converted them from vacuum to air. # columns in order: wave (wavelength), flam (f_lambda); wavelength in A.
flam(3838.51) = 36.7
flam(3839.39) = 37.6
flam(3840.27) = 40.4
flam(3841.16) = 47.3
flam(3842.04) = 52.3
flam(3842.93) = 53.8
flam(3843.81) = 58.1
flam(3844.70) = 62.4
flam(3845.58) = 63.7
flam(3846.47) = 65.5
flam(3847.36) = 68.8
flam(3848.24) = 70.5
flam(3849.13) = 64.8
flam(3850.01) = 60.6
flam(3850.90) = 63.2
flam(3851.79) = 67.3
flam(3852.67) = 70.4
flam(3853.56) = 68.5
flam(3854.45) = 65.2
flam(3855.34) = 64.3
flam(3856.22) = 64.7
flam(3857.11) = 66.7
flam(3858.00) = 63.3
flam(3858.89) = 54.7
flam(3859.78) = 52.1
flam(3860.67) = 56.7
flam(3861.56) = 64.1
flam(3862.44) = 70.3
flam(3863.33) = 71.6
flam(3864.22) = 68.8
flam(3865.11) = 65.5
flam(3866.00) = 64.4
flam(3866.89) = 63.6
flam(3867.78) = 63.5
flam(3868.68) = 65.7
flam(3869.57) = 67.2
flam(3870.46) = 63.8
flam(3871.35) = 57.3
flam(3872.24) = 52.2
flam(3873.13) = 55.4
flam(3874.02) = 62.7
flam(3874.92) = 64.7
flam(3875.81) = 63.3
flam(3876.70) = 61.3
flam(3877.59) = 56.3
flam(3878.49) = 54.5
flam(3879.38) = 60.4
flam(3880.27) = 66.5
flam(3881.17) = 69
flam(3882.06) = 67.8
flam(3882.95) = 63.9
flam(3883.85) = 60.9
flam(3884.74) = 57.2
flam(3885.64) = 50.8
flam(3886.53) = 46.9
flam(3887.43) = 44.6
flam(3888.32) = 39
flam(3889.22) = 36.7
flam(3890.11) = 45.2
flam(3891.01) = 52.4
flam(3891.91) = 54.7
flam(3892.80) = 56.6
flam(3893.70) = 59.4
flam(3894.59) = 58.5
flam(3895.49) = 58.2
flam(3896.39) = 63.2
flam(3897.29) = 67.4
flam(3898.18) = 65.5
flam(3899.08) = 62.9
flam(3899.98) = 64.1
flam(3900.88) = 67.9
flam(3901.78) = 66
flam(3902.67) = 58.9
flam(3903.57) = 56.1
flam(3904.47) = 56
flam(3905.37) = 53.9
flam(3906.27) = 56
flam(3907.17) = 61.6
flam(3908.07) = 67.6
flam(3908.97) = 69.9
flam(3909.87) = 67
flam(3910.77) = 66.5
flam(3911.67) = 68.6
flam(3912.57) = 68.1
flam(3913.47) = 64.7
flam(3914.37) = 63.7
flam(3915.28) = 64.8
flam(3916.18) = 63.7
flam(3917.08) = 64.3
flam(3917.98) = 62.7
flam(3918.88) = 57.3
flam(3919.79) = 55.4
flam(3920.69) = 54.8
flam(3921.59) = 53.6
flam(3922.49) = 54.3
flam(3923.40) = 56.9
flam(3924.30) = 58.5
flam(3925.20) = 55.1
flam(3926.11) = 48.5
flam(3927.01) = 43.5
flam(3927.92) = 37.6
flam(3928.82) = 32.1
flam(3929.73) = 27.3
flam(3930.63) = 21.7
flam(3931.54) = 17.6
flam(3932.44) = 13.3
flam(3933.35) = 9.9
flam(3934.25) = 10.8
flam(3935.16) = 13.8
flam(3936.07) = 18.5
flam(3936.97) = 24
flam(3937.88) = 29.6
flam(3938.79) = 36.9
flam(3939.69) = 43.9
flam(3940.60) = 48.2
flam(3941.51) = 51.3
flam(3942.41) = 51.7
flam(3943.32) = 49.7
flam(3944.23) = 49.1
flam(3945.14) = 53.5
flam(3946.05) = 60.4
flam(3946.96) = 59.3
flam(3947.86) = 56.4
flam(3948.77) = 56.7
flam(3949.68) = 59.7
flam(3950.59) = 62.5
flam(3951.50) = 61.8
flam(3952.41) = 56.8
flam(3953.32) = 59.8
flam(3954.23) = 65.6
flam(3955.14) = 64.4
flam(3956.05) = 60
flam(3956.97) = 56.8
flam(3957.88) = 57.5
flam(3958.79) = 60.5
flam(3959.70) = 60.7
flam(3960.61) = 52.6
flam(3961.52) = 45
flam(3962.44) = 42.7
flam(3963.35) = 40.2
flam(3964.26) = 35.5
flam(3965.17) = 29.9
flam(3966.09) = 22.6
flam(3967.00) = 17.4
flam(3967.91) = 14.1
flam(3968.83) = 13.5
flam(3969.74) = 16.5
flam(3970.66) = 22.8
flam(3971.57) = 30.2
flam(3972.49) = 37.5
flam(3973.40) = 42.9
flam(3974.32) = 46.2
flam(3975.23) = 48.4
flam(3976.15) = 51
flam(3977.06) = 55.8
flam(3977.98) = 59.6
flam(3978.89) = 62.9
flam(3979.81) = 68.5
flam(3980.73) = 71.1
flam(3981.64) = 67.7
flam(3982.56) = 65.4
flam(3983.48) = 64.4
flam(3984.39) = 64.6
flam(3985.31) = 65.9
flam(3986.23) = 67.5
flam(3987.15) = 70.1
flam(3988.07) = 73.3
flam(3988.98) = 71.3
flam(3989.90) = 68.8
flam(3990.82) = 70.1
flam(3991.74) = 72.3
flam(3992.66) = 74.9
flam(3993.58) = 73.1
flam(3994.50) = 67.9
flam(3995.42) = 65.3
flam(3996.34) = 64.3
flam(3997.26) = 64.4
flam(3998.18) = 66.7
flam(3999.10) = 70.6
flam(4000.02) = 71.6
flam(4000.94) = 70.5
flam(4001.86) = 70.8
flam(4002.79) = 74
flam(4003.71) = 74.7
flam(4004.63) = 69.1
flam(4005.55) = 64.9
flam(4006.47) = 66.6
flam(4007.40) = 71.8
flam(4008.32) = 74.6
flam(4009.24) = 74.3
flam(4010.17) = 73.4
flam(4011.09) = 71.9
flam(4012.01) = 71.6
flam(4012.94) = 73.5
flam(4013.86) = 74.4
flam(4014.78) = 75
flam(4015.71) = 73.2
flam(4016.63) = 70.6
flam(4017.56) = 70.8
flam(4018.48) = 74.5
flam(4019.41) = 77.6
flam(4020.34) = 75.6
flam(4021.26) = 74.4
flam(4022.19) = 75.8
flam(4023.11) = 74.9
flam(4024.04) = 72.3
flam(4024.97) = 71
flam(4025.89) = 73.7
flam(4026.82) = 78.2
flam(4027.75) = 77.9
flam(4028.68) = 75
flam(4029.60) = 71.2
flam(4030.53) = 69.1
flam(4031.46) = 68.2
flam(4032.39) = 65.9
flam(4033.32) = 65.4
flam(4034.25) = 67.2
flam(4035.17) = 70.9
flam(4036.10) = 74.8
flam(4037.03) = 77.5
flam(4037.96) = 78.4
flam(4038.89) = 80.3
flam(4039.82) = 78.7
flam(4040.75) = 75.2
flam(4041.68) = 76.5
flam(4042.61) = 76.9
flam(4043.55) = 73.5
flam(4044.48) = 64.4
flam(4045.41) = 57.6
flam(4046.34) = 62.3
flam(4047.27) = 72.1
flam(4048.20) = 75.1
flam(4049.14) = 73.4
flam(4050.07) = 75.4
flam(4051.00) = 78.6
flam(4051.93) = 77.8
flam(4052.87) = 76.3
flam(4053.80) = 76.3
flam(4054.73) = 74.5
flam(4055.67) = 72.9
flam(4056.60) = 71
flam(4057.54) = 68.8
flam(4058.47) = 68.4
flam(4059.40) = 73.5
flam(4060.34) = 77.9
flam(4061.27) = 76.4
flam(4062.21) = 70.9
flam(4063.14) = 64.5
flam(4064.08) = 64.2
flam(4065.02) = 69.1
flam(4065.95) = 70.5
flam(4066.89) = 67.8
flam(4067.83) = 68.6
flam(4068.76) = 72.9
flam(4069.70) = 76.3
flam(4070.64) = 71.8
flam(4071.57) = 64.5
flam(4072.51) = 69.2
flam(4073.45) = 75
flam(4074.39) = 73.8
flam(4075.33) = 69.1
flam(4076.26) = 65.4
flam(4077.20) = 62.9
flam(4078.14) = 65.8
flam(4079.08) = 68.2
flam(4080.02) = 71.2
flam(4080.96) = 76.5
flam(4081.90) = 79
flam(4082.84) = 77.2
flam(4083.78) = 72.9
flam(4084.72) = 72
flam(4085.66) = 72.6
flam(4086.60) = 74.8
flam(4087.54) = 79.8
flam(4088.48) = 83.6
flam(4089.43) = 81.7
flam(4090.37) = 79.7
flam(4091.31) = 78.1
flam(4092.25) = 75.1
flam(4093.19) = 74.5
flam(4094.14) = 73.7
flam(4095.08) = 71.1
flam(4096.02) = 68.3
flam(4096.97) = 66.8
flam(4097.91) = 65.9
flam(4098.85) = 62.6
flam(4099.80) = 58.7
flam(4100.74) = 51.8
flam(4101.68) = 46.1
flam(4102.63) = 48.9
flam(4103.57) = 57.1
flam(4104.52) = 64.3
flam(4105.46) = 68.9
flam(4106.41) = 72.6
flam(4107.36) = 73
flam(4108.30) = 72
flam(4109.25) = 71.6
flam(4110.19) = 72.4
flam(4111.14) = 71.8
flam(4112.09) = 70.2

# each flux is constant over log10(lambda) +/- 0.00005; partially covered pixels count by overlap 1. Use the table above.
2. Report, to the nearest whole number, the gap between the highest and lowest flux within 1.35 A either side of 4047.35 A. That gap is 13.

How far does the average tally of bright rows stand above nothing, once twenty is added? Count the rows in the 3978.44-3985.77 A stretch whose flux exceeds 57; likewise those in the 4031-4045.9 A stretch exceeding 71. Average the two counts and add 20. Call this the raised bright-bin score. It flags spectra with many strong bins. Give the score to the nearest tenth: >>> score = 28.5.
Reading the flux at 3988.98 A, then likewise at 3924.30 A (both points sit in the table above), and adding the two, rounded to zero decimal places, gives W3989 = 130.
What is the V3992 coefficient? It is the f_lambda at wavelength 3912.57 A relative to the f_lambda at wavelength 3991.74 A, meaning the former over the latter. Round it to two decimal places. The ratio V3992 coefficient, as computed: 0.94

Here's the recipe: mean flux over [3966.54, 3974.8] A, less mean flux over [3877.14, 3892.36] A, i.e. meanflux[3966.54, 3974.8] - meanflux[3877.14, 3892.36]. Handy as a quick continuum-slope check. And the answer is -28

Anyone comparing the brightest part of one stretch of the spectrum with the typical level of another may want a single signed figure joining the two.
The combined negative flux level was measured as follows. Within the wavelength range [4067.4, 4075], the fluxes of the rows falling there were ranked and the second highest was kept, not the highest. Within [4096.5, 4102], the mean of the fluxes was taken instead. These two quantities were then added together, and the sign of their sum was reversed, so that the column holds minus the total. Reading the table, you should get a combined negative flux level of -134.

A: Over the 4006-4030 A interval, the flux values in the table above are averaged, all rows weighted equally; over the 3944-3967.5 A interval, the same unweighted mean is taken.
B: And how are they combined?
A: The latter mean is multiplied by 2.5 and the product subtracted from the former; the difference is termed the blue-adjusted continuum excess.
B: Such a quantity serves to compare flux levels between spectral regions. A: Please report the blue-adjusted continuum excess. -56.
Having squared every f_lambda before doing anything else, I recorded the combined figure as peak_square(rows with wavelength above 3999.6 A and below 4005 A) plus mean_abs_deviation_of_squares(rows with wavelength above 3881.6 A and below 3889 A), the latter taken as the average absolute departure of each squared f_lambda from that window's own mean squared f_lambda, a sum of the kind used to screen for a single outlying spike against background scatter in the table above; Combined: 6501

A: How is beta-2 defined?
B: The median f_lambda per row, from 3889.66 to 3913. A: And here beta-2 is 62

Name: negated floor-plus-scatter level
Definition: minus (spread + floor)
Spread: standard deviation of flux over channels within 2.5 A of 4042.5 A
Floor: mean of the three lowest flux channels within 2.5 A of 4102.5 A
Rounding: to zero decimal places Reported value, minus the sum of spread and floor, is -54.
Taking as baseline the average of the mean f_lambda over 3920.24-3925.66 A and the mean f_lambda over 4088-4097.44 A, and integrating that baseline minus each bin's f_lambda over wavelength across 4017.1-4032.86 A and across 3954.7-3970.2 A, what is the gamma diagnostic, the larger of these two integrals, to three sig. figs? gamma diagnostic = 385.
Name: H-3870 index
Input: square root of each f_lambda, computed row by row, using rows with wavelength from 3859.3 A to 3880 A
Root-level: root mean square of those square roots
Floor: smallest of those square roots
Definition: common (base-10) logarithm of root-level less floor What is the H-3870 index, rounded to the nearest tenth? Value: -0.2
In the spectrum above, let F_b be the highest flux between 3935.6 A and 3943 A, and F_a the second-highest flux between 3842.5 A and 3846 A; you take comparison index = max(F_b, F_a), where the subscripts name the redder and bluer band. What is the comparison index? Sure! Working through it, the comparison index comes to 62.4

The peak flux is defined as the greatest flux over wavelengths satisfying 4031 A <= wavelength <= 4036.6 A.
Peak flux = 74.8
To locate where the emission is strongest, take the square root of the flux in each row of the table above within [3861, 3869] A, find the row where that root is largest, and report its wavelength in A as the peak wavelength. 3863.33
